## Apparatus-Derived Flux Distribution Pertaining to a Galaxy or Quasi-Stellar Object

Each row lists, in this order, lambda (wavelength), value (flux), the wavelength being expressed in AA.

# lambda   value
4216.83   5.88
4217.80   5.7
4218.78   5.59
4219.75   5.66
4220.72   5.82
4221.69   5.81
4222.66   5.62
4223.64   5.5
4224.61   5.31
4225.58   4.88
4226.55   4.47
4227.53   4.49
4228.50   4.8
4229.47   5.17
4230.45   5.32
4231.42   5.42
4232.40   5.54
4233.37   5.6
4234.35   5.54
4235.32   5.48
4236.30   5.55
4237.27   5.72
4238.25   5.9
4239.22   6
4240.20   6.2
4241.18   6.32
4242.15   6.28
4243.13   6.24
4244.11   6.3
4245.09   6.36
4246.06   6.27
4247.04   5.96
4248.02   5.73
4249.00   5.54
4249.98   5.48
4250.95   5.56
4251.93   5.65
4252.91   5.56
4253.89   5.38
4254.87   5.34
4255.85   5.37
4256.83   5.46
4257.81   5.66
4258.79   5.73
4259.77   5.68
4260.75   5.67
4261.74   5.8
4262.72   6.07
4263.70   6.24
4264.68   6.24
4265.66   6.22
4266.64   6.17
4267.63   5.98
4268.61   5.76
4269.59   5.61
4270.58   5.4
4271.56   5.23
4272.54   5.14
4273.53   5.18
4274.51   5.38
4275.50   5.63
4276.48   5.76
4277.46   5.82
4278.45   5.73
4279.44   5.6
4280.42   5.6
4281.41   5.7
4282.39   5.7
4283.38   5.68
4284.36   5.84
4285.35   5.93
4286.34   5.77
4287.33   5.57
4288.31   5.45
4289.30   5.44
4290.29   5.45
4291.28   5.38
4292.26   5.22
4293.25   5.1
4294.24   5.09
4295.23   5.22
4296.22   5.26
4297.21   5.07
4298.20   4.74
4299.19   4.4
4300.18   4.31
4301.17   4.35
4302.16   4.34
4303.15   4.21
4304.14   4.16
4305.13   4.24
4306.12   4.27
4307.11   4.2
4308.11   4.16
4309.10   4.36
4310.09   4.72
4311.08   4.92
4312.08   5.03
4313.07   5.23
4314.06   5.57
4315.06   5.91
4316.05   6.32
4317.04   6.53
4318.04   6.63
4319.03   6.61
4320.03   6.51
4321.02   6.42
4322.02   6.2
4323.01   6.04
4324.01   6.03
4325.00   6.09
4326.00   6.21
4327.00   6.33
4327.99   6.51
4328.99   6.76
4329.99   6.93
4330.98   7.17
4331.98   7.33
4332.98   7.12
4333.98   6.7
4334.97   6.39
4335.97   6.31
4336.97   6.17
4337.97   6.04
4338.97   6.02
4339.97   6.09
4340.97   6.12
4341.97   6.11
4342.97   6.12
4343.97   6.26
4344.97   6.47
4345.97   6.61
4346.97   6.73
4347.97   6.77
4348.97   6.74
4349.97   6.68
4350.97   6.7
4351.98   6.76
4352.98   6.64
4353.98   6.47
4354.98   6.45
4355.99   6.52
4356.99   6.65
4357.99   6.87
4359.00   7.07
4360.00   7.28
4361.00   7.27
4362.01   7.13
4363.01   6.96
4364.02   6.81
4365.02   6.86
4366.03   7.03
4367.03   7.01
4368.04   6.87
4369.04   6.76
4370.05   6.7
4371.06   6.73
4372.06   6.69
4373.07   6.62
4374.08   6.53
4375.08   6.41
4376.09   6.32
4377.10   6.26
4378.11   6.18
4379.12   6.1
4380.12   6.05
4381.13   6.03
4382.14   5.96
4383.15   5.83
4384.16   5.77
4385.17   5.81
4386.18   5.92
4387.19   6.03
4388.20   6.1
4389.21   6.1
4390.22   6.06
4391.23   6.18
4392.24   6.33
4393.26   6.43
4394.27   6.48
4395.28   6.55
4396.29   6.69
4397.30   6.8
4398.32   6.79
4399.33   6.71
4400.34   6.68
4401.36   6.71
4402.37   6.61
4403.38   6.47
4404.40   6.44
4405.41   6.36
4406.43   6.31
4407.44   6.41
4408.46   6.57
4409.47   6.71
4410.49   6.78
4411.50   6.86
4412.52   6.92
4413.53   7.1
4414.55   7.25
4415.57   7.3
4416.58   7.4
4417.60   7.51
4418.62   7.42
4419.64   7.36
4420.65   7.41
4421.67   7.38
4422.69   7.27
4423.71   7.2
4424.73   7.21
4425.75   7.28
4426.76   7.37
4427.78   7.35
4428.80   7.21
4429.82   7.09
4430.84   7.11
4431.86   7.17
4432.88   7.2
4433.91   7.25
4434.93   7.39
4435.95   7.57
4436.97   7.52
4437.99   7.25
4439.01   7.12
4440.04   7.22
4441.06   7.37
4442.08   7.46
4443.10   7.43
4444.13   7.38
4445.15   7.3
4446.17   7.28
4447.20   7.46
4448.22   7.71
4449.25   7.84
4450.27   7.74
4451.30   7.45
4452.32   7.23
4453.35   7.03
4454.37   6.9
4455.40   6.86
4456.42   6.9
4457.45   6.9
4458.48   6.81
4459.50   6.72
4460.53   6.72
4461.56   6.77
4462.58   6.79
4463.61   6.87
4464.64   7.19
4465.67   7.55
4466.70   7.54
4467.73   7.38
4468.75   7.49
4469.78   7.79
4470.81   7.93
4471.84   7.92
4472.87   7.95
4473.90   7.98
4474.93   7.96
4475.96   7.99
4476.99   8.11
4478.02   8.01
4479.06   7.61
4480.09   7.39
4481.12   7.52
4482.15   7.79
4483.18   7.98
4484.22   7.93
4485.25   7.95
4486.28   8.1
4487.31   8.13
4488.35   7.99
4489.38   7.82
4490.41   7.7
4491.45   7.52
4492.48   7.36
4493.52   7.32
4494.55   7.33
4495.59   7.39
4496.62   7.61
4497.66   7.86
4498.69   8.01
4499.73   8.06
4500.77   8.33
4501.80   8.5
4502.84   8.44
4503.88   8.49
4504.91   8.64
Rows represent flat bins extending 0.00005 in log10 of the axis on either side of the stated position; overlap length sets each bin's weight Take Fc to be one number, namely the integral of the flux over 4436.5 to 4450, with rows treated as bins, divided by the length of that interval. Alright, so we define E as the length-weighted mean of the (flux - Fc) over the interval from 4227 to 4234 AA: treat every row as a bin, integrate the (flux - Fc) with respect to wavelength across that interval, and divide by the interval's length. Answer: -2.2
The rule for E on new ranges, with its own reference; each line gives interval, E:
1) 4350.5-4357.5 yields -0.8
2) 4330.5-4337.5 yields -0.7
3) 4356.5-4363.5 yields -0.4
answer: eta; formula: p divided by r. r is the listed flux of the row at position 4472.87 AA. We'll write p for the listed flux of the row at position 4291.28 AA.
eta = 0.68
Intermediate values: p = 5.38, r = 7.95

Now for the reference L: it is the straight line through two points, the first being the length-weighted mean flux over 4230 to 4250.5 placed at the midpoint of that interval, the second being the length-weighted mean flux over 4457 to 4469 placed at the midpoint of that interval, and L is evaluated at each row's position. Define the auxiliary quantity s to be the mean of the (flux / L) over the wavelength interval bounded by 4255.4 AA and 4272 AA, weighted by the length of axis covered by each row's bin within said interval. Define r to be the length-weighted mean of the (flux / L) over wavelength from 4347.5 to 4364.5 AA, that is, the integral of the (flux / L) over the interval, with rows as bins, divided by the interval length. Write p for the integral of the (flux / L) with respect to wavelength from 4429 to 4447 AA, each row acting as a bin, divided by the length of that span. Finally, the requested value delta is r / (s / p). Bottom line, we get 1.15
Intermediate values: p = 1.05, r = 1.05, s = 0.97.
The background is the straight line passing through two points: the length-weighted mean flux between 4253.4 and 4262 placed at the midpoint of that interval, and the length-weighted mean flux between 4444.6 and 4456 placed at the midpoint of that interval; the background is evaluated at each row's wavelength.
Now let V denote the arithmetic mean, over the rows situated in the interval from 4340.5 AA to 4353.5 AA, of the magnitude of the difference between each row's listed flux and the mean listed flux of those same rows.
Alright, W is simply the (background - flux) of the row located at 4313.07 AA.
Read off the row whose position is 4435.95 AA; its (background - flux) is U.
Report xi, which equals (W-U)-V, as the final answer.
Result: 1.0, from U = -0.36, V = 0.231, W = 0.8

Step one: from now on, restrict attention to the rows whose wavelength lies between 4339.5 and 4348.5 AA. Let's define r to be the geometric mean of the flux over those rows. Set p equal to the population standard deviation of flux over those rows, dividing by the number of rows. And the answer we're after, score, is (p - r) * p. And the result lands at -1.62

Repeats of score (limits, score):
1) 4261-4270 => -1.29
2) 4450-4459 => -2.04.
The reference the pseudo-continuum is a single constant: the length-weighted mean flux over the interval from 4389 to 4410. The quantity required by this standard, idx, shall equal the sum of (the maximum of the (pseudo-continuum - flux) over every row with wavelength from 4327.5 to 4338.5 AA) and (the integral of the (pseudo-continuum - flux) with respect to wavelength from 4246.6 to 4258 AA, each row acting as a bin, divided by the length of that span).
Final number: 1.4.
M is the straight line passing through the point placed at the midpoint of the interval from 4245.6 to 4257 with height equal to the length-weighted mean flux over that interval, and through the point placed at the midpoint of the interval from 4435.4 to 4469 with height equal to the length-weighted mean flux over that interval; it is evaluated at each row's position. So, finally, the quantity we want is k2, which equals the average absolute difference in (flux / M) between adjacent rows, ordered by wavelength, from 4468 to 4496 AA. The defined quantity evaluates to 0.0160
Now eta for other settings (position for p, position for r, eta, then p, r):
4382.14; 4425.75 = 0.82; 5.96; 7.28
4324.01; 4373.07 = 0.91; 6.03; 6.62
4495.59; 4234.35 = 1.33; 7.39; 5.54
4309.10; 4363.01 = 0.63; 4.36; 6.96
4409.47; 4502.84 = 0.80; 6.71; 8.44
